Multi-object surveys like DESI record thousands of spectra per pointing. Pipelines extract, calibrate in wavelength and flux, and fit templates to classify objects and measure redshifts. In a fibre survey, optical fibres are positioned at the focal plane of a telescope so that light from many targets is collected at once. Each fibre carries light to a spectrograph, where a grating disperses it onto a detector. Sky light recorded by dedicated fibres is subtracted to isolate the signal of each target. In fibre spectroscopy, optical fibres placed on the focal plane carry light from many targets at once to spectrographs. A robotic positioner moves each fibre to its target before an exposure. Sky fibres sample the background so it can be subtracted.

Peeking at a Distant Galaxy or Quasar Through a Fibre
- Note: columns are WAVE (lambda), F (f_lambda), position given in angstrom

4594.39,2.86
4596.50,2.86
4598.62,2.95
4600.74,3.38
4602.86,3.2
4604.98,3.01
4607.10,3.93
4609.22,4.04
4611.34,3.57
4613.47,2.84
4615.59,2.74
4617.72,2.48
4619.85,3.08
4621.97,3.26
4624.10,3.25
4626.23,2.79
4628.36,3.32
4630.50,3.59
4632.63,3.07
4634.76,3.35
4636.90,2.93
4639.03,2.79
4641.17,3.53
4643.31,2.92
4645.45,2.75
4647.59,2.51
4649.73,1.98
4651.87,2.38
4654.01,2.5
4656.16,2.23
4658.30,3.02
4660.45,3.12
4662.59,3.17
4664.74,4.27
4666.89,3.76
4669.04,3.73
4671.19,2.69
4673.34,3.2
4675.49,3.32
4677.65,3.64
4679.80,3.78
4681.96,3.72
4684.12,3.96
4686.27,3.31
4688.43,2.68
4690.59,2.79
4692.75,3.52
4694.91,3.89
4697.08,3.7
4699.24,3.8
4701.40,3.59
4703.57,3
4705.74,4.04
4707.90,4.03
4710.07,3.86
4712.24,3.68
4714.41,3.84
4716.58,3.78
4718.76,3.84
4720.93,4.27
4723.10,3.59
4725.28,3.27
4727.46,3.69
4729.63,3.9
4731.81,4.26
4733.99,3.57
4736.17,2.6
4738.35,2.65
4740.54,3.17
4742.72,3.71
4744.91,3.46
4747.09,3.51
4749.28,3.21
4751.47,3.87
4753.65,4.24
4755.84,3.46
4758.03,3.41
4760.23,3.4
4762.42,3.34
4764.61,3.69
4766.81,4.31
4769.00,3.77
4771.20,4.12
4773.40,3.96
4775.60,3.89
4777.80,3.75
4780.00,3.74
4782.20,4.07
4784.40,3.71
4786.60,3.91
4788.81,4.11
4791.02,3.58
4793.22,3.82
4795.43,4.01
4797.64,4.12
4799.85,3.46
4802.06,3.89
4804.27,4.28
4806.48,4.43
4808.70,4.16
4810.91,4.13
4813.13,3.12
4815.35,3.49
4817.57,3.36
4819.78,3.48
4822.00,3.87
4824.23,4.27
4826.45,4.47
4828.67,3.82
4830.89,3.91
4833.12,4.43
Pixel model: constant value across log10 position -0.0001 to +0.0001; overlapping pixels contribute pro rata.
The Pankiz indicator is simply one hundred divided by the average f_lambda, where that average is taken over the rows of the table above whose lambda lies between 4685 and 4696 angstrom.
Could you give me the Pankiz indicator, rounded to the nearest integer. 31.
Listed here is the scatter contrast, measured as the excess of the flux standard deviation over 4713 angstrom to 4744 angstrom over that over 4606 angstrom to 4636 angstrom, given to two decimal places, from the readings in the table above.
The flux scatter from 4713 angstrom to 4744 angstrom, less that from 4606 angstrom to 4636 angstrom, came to 0.06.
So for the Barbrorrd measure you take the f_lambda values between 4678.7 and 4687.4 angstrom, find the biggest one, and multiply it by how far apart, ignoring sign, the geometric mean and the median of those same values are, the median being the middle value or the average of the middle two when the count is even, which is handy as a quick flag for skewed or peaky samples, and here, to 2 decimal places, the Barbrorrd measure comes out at 0.26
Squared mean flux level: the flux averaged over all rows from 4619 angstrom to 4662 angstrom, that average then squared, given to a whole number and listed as 9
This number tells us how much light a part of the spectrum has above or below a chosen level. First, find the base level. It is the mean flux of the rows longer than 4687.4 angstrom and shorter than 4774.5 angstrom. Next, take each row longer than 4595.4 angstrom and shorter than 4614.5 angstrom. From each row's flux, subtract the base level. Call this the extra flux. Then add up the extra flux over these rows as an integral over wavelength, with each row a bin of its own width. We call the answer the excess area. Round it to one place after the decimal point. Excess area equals -5.8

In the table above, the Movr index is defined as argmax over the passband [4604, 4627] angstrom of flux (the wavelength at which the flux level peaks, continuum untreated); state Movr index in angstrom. 4609.22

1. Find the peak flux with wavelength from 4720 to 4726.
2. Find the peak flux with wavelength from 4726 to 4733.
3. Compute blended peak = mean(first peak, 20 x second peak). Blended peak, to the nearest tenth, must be 44.7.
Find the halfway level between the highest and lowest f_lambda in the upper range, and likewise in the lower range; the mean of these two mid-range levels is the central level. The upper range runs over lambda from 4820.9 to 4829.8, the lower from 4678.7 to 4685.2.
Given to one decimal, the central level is 4.0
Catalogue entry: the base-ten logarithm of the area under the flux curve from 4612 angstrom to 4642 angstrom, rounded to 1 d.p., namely 2.0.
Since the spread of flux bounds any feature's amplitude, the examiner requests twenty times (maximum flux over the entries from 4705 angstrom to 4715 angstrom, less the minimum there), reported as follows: 7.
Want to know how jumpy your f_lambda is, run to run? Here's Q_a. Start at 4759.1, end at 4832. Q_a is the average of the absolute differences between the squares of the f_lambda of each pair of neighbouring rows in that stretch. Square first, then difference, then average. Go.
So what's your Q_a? 2.4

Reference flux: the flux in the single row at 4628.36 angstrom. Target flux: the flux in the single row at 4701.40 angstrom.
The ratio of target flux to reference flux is 1.08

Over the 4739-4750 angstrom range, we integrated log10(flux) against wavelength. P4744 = 5.8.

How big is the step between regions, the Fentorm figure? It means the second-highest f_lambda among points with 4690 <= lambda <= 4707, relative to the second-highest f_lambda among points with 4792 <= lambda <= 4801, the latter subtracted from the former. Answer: -0.12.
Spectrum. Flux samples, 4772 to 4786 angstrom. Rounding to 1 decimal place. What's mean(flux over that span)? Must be 3.9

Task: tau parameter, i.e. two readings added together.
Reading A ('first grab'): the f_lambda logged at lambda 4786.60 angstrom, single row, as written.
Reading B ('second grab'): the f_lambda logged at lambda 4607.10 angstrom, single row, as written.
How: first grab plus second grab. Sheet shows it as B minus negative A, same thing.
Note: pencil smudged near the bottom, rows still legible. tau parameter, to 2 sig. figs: 7.8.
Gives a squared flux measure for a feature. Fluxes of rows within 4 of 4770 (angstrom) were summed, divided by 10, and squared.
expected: 2.6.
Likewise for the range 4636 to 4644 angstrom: 1.5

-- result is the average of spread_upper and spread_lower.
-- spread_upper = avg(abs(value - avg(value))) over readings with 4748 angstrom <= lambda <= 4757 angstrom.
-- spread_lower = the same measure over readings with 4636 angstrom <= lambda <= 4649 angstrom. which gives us 0.29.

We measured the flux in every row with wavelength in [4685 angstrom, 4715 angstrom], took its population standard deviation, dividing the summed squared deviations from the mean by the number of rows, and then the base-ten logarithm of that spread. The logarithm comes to -0.37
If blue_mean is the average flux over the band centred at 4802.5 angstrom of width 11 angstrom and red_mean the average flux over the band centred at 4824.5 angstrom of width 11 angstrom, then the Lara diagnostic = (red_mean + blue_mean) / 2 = 4.0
